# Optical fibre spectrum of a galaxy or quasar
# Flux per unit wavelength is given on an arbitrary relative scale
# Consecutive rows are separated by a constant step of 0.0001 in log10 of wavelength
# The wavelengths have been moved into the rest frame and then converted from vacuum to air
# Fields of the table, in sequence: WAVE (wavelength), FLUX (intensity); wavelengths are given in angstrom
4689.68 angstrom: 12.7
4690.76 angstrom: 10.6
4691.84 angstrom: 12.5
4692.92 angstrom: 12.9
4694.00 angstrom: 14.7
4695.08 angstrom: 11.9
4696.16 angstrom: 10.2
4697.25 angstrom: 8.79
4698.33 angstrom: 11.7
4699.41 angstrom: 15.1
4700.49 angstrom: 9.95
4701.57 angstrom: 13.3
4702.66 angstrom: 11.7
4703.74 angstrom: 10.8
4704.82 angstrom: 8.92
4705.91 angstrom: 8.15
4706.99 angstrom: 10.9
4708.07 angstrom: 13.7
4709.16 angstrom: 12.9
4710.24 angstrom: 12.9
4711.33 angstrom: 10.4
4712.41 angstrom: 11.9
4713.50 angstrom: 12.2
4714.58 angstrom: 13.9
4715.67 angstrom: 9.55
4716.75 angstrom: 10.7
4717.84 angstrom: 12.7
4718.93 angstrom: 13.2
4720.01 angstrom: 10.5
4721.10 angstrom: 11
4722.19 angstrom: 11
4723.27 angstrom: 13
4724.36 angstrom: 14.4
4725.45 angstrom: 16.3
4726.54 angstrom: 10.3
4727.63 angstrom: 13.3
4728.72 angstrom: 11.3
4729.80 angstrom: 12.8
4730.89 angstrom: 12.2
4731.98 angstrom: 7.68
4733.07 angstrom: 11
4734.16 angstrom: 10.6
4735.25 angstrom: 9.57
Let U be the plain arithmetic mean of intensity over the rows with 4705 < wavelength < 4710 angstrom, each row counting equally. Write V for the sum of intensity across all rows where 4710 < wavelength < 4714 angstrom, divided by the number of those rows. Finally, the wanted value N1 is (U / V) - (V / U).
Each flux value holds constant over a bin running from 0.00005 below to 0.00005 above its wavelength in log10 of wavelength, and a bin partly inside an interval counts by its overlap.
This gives -0.1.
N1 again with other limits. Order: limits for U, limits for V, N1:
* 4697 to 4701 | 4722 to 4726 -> -0.4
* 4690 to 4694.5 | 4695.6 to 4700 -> 0.2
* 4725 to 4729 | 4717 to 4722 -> 0.2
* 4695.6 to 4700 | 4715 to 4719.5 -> 0.0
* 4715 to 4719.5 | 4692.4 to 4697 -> -0.1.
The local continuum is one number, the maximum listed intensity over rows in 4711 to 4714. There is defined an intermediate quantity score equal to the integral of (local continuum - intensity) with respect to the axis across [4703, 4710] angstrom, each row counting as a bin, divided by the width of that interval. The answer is 1.20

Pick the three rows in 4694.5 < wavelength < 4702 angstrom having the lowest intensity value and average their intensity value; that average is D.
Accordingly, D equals 9.6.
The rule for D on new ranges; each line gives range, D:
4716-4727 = 10.5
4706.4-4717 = 10.2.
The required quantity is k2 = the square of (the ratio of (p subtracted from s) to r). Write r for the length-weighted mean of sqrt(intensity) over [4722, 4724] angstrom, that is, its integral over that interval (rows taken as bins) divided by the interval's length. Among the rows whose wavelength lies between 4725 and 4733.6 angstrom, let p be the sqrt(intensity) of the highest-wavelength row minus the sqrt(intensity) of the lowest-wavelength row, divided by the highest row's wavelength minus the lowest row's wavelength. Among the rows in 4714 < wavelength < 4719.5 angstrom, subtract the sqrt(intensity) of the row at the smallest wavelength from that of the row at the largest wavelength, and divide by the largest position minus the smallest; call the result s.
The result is 0.0004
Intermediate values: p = -0.09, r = 3.53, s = -0.02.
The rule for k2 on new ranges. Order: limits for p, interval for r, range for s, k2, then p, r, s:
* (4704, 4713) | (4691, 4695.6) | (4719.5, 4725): 0.0003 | 0.06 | 3.58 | 0.13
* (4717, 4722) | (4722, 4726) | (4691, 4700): 0.0011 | -0.08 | 3.72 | 0.05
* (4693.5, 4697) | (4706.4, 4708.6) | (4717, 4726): 0.0105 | -0.30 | 3.50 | 0.06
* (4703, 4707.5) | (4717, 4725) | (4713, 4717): 0.0004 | 0.00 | 3.49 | -0.07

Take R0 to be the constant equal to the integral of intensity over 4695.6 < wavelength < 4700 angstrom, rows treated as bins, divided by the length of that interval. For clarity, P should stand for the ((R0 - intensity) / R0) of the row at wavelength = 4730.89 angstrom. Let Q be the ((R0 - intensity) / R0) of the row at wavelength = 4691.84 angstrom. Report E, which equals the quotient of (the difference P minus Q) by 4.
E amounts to 0.01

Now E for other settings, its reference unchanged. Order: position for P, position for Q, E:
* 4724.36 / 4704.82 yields -0.12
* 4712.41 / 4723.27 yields 0.02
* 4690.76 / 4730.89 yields 0.03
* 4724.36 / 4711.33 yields -0.09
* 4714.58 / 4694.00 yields 0.02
